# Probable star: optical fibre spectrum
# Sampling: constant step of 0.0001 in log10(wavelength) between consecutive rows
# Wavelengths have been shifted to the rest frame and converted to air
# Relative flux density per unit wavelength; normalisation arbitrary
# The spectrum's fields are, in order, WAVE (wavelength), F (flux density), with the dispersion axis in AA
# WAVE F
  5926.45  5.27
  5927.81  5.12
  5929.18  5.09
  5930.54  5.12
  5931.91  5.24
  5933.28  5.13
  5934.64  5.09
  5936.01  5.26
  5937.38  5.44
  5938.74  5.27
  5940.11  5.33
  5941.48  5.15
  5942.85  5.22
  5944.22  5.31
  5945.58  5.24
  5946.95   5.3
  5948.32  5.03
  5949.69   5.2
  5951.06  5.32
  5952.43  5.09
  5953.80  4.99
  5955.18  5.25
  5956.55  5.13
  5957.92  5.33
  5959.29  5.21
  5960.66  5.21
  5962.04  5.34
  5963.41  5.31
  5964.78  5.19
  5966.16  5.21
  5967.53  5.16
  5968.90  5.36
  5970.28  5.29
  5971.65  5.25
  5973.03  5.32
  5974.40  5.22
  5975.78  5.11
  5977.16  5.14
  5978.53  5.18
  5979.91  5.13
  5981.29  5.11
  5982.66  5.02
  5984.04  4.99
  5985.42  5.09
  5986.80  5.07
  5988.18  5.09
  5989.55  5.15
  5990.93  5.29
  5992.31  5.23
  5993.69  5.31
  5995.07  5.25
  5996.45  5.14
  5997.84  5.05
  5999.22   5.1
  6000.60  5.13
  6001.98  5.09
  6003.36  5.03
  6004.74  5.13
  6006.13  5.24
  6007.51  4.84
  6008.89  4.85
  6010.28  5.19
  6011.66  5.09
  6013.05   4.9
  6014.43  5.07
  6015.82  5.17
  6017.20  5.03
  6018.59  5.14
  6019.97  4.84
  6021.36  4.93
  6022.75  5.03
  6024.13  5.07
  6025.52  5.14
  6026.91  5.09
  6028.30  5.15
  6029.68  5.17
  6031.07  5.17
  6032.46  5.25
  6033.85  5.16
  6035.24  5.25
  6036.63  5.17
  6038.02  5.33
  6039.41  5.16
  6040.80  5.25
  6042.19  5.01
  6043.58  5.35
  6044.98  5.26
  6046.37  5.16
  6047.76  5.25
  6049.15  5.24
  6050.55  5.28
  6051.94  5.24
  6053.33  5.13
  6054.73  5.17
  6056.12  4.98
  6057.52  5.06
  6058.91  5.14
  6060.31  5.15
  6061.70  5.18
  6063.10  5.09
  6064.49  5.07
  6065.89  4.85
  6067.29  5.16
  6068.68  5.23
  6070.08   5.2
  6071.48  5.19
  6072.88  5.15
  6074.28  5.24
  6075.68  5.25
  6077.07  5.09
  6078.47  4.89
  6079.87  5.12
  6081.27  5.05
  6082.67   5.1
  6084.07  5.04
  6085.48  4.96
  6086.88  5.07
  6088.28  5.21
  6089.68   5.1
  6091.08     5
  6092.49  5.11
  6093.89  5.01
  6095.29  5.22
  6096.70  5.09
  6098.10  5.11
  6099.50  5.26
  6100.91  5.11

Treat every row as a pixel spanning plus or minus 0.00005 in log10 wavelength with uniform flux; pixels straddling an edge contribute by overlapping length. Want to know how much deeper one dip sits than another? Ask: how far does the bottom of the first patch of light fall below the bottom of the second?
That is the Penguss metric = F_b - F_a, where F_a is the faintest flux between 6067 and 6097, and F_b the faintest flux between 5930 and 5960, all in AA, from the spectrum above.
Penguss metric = 0.10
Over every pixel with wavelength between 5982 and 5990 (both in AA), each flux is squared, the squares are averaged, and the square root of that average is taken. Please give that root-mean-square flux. 5.07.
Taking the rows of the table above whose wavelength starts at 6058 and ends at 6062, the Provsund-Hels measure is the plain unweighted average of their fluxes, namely 5.16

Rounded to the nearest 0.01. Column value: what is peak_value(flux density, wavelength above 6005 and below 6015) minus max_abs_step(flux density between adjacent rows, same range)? 4.84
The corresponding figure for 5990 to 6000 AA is 5.20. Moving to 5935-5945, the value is 5.26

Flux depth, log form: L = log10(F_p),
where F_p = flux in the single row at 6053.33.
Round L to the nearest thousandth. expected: 0.710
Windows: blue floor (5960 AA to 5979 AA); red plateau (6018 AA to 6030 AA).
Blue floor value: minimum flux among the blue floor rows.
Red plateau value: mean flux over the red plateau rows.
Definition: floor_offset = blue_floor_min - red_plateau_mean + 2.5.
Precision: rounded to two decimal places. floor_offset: 2.55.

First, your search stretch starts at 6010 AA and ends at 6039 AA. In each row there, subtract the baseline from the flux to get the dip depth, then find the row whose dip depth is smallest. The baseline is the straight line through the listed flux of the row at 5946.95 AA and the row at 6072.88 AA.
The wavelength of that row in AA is 6019.97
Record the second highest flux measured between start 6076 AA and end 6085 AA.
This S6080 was 5.1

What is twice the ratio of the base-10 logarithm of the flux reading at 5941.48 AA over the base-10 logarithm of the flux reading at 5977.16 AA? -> 2.00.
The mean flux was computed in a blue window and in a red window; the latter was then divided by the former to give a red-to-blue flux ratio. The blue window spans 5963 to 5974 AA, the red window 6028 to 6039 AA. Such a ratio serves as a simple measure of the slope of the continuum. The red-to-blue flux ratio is 0.990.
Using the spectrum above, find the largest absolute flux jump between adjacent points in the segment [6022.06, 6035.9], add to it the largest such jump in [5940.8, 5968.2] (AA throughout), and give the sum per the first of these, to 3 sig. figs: 4.00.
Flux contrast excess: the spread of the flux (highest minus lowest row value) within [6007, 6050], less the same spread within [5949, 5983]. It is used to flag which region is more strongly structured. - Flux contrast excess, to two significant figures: 0.14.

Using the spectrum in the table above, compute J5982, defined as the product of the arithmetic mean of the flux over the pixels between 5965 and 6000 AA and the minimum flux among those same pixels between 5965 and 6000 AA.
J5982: 25.8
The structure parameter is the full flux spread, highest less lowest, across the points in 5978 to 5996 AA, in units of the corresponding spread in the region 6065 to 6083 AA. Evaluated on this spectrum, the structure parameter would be 0.80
